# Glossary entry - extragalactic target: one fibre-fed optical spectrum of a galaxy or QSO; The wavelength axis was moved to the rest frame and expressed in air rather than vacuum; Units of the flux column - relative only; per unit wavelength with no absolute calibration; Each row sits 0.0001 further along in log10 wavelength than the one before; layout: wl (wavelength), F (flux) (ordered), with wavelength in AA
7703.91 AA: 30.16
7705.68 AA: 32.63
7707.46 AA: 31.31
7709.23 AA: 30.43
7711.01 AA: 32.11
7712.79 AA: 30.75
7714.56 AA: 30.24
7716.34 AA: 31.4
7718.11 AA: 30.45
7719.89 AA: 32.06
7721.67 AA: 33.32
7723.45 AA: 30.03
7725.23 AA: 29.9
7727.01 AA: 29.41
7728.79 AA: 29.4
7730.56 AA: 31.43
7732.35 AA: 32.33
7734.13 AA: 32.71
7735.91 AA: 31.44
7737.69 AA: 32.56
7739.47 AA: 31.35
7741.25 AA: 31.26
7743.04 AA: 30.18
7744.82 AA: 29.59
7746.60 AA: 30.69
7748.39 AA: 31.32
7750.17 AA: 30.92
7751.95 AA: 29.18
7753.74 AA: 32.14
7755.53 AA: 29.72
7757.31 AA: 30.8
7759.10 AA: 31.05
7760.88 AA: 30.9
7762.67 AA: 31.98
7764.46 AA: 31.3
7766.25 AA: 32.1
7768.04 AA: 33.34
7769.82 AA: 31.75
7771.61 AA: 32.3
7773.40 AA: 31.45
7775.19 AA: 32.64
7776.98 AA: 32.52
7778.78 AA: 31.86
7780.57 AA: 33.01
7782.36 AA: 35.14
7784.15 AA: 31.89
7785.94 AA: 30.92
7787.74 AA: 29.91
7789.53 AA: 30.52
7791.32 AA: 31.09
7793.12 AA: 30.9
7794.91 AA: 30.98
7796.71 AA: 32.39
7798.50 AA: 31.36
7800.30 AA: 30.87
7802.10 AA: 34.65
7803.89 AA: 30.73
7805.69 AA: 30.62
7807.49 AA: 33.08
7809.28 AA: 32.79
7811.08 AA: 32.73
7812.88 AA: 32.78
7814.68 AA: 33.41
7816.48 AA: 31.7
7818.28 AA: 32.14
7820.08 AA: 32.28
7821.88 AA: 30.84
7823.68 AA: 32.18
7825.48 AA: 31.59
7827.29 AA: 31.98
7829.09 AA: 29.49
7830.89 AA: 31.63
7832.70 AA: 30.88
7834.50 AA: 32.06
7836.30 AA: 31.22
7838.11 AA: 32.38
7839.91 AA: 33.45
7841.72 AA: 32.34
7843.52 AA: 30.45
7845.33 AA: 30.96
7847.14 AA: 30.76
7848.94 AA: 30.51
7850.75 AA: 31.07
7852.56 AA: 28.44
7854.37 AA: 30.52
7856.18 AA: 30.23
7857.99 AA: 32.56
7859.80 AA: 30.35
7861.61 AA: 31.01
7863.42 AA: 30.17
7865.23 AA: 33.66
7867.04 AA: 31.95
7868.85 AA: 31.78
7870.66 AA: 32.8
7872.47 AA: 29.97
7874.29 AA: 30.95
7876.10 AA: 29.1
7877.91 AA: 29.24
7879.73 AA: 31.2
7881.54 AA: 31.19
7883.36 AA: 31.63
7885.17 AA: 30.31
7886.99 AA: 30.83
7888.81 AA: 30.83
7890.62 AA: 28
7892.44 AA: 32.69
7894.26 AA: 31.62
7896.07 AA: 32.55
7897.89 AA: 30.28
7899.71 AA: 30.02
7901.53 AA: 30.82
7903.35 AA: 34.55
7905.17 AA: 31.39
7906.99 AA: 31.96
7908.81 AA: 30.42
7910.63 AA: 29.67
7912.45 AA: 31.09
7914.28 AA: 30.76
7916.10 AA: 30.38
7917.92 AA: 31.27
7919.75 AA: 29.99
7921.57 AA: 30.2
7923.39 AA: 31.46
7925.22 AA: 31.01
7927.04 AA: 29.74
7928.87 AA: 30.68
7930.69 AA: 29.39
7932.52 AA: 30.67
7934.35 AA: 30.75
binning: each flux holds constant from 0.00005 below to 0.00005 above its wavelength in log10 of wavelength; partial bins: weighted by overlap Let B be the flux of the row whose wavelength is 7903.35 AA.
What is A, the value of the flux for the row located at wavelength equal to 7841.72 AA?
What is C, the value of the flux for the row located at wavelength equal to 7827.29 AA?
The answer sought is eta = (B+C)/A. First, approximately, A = 32.34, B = 34.55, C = 31.98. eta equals 2.06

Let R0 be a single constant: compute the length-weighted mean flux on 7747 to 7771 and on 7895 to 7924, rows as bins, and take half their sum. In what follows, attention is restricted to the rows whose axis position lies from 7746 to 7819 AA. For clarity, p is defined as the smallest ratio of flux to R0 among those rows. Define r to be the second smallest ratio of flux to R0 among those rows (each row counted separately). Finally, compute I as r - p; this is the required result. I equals 0.017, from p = 0.94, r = 0.95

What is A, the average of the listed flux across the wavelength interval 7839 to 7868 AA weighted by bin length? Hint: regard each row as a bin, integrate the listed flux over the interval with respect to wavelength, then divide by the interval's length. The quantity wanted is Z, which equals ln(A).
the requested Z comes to 3.44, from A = 31.2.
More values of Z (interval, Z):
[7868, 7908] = 3.44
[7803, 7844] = 3.46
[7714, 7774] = 3.44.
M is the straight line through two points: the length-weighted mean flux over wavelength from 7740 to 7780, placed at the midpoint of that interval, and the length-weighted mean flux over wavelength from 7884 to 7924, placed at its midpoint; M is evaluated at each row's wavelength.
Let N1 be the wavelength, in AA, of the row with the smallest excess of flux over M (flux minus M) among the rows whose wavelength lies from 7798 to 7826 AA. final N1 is 7805.69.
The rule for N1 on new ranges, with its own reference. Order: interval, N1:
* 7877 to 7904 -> 7890.62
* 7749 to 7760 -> 7751.95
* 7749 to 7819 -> 7751.95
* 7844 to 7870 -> 7852.56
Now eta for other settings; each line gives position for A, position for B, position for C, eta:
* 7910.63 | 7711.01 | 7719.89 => 2.16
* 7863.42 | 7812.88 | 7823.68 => 2.15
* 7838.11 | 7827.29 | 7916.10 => 1.93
